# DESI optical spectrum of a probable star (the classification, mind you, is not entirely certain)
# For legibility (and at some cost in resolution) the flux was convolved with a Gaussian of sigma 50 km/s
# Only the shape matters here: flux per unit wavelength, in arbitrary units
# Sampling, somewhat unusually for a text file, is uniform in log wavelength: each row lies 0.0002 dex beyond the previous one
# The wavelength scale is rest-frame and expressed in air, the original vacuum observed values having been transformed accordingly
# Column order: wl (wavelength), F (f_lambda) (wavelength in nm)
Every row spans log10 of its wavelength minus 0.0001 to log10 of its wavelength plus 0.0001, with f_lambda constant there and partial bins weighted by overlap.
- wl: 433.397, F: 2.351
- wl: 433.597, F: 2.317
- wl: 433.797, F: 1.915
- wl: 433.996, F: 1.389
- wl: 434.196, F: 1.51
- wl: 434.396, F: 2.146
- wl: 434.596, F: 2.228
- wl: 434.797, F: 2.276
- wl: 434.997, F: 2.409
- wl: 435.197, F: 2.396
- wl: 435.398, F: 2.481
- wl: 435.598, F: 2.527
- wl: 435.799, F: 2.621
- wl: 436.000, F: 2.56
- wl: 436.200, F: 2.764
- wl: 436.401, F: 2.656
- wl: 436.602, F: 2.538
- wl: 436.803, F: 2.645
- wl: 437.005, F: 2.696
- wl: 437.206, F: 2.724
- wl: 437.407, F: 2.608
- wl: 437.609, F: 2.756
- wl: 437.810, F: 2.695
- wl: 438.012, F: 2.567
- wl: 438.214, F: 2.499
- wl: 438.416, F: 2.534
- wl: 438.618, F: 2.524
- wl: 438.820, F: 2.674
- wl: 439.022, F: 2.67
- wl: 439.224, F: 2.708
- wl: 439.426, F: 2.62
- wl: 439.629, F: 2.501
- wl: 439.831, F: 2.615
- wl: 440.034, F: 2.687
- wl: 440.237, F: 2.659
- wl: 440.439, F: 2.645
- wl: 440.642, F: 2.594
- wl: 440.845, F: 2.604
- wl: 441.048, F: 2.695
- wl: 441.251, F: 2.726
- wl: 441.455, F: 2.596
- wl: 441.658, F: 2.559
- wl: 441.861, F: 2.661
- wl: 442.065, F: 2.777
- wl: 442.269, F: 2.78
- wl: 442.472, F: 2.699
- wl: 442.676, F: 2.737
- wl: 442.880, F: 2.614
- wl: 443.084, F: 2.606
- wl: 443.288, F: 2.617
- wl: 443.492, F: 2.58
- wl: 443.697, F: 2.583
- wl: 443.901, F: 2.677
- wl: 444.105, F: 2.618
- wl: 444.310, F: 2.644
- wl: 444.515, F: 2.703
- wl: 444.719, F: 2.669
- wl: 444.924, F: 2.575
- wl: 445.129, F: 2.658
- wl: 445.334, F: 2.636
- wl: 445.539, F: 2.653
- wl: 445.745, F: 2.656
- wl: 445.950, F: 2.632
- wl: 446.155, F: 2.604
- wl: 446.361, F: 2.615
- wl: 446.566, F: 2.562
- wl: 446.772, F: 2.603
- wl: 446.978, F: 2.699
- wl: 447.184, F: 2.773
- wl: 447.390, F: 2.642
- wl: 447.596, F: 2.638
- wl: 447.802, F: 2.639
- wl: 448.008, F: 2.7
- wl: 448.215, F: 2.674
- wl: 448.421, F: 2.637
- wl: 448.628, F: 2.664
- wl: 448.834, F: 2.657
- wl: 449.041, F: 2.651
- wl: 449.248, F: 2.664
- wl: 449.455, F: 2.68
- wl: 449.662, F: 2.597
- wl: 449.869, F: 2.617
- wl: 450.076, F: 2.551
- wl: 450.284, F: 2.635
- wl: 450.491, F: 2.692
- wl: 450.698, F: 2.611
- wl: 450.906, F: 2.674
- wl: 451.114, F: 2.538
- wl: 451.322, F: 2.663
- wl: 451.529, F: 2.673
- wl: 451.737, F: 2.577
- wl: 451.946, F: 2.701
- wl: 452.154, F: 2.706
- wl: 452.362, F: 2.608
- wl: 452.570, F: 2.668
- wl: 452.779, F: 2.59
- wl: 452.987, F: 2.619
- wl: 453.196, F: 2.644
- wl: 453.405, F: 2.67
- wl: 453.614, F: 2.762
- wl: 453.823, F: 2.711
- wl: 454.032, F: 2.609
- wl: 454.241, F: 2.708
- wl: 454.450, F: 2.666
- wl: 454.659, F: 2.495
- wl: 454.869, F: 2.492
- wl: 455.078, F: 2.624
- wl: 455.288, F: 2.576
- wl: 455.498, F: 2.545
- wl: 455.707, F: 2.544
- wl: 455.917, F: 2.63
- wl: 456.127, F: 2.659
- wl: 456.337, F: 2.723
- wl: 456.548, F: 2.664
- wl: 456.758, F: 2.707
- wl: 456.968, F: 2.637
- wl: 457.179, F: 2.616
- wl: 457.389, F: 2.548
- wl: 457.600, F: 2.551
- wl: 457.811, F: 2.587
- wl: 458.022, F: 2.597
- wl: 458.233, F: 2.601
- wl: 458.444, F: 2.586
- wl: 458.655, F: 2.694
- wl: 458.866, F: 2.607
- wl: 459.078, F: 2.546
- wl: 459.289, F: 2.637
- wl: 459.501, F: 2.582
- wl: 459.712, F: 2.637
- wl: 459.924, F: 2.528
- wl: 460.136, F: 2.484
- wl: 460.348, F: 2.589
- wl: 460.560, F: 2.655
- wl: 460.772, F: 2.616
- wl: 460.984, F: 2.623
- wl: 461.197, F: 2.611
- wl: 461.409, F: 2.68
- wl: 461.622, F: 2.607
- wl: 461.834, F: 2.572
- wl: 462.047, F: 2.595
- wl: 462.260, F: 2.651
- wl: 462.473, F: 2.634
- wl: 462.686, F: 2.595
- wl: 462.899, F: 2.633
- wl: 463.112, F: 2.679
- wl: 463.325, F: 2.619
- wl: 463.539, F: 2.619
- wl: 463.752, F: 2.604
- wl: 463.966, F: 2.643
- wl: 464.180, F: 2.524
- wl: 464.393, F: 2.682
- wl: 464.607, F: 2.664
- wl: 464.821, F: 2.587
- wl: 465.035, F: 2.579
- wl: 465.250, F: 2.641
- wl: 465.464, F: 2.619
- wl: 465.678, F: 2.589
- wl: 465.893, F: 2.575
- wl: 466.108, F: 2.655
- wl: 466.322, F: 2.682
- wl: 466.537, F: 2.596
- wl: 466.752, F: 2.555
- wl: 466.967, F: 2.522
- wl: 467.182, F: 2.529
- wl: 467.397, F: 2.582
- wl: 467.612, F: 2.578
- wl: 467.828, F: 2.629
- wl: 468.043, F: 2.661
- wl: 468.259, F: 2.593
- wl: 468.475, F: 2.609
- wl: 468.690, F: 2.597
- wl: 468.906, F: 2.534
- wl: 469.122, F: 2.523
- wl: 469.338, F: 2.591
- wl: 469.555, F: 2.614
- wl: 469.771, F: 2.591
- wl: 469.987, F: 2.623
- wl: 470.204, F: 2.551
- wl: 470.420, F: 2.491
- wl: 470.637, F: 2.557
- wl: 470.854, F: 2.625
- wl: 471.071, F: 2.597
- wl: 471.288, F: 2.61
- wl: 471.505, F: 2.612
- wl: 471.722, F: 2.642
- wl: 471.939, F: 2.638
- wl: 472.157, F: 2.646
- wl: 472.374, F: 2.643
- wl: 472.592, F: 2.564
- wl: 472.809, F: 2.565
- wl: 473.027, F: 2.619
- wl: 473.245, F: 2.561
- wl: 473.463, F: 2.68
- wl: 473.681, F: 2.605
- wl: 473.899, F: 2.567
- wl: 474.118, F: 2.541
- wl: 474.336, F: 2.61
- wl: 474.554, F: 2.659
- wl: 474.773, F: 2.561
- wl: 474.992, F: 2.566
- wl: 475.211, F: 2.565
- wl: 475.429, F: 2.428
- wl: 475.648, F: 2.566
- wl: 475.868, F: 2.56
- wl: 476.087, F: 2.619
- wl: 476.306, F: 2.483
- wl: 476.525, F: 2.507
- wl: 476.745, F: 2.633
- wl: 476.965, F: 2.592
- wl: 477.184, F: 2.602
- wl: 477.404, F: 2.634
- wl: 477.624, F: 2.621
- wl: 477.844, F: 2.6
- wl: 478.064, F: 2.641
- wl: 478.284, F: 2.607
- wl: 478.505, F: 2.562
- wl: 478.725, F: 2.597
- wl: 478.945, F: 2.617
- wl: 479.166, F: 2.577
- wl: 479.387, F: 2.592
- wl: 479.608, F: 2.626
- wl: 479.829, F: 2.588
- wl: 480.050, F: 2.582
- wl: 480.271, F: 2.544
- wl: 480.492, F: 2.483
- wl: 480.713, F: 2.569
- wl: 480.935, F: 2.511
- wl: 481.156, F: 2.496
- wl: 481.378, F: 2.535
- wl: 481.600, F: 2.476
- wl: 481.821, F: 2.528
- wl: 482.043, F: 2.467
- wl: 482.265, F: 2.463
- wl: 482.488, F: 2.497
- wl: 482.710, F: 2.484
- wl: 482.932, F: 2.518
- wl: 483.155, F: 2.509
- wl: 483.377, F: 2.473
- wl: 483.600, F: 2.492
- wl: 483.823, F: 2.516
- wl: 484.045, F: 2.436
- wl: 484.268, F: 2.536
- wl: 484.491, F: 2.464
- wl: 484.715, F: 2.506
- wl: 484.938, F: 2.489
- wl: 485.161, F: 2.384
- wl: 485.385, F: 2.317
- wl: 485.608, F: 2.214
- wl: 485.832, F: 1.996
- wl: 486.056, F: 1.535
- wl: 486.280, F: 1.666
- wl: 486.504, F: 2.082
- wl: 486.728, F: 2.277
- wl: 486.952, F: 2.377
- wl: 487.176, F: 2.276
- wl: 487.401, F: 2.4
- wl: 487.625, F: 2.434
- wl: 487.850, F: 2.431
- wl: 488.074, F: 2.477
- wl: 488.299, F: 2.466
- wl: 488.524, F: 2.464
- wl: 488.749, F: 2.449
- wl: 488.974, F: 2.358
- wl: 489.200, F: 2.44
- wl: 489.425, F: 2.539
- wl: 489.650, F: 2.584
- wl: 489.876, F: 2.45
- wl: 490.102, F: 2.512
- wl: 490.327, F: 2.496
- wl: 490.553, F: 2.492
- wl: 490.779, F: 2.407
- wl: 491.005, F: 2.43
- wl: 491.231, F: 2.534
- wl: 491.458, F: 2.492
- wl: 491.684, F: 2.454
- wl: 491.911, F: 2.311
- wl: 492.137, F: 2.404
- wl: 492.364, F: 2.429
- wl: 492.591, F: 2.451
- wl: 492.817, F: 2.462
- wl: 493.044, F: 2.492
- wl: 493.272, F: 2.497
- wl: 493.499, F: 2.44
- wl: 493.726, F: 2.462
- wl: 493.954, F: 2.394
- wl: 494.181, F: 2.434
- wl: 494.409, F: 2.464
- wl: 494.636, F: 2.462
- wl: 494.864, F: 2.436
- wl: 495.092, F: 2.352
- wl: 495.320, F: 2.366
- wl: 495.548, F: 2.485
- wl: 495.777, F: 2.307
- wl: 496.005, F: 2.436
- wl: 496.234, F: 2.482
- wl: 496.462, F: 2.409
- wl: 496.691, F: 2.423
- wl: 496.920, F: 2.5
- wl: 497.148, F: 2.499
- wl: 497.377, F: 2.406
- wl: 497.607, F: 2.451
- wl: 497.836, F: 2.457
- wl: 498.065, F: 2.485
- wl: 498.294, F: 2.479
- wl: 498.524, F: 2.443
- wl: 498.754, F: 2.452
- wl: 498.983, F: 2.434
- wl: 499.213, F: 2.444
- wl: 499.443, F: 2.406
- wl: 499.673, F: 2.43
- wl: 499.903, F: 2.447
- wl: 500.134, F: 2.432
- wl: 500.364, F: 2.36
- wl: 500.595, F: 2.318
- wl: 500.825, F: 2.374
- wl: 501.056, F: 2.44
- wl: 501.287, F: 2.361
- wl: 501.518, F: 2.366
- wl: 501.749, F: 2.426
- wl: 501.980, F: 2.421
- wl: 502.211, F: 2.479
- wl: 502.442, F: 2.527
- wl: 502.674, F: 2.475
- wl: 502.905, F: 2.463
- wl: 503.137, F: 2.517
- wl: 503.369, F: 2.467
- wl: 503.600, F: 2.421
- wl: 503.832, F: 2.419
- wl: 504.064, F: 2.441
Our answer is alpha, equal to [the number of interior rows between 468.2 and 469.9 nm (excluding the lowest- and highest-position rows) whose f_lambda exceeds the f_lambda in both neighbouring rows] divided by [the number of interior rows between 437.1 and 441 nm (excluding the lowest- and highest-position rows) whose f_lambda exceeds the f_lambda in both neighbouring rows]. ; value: 0.4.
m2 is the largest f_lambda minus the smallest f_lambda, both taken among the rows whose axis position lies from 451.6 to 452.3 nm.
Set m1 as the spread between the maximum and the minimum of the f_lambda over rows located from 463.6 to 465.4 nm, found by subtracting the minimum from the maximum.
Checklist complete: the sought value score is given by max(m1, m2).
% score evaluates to 0.158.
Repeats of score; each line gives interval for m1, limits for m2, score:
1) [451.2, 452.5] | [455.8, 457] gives 0.129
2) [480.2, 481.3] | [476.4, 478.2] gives 0.134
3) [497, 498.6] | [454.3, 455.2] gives 0.174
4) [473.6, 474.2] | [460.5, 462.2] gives 0.108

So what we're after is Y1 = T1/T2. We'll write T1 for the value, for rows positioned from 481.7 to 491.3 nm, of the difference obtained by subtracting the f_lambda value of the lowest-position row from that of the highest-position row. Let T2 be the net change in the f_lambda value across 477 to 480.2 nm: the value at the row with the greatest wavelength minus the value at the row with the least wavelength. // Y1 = -0.3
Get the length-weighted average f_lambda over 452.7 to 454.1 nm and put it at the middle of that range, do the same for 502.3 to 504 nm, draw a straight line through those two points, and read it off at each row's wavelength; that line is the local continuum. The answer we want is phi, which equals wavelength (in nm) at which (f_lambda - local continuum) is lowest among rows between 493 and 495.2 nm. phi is 495.092 nm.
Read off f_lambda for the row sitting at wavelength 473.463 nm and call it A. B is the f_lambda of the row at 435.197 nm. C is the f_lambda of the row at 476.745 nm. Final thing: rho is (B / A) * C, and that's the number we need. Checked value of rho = 2.35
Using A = 2.68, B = 2.396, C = 2.633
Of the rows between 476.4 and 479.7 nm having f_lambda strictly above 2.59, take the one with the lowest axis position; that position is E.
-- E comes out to 476.745 nm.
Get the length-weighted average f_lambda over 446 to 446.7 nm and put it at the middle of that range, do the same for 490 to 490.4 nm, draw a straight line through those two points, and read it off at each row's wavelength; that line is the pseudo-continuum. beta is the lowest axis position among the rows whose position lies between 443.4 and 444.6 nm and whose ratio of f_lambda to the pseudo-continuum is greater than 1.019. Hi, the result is 443.901 nm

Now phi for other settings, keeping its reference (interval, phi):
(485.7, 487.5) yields 486.056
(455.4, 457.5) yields 455.707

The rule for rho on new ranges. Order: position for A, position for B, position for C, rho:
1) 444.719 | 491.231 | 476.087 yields 2.49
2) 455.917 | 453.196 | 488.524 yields 2.48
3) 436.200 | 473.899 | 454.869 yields 2.31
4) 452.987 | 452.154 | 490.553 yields 2.57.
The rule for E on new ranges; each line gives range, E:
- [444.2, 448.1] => 444.310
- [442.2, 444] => 442.269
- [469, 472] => 469.338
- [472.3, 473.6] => 472.374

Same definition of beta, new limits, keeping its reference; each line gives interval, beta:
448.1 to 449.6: 448.215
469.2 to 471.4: 469.555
